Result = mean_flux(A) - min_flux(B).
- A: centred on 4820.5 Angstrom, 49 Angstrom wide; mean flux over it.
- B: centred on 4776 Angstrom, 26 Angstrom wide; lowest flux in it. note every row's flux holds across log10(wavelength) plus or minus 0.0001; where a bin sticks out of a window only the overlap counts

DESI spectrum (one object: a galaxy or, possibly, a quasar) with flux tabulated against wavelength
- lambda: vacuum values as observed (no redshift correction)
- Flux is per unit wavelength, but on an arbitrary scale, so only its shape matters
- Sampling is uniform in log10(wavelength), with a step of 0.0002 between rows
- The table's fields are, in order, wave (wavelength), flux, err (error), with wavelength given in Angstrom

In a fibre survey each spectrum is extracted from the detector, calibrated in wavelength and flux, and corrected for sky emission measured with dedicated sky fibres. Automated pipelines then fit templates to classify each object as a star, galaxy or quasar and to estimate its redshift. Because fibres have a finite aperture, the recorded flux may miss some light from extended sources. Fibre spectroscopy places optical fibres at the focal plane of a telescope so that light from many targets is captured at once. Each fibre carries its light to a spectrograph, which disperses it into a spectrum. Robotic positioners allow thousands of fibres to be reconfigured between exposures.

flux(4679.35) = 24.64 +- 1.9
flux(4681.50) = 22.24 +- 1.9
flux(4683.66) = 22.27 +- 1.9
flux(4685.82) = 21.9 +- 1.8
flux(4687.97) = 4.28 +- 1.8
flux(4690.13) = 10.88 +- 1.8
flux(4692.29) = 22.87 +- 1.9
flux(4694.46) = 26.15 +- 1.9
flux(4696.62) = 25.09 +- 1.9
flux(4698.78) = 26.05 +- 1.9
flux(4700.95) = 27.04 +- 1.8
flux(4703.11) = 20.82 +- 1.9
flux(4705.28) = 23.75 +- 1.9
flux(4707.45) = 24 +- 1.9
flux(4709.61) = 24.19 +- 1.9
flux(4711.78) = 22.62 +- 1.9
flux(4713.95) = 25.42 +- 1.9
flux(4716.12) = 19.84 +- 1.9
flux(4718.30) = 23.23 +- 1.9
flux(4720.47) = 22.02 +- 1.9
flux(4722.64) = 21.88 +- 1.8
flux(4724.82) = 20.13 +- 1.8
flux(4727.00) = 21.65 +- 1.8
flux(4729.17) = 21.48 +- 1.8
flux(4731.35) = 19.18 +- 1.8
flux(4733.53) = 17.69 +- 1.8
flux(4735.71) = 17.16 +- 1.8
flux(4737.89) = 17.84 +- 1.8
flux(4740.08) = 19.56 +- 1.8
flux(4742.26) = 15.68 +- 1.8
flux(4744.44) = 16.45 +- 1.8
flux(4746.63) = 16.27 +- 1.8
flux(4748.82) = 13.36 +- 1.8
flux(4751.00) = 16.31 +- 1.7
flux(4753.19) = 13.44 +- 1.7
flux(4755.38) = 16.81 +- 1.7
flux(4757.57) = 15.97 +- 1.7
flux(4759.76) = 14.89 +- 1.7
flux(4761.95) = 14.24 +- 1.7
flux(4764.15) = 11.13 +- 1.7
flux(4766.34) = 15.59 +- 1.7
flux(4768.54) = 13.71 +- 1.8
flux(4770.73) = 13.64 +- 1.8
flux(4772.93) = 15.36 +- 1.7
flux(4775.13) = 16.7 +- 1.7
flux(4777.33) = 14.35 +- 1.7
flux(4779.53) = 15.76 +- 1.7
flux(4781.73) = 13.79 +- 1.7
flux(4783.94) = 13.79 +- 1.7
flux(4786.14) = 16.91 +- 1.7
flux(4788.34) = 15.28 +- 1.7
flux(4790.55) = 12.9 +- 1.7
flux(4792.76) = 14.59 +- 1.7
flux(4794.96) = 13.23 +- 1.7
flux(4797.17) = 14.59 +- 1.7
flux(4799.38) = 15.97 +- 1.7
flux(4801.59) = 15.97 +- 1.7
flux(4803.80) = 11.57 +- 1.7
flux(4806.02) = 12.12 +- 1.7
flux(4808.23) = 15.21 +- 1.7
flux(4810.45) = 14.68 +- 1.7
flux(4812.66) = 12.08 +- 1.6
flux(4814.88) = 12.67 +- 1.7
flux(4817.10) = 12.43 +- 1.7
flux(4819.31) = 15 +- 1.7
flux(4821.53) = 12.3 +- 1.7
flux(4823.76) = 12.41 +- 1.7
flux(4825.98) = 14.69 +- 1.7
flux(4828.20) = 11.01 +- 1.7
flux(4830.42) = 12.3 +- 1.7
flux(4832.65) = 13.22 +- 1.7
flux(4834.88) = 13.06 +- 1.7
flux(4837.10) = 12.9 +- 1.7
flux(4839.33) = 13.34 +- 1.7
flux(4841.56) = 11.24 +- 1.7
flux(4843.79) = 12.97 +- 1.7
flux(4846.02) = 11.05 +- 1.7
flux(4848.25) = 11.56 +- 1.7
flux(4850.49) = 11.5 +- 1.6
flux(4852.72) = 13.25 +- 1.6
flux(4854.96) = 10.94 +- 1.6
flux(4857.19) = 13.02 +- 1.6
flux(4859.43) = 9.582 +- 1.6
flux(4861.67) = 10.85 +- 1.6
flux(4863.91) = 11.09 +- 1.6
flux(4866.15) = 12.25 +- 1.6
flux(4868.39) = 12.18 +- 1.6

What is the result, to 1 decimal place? 2.1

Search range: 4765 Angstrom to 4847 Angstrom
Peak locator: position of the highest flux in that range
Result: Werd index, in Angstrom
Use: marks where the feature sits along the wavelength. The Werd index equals 4786.14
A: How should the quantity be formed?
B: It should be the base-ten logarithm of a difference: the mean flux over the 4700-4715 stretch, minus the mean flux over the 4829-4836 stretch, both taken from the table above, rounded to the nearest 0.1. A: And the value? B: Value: 1.0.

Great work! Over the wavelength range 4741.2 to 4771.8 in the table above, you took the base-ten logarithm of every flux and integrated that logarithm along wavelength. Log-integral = 36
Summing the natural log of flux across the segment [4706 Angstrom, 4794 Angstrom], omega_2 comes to 113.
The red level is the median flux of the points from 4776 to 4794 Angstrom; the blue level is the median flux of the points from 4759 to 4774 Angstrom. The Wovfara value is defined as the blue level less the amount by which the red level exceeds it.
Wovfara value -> 14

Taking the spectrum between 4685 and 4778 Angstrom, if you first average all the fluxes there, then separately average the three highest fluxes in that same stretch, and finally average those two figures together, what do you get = 23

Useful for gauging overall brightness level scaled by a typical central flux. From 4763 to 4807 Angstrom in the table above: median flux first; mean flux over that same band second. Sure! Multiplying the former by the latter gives 208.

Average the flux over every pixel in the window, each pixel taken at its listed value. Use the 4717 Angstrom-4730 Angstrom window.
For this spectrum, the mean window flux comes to 21.7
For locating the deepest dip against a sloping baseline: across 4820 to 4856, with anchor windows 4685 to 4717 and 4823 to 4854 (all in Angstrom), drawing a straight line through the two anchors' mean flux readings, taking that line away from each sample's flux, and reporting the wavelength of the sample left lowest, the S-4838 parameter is 4828.20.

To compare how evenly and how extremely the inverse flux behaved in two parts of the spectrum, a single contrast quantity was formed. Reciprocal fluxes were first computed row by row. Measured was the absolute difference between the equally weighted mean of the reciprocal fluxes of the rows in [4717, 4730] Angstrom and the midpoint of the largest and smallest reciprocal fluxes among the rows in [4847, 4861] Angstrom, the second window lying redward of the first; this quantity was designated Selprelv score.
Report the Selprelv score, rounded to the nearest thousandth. 0.044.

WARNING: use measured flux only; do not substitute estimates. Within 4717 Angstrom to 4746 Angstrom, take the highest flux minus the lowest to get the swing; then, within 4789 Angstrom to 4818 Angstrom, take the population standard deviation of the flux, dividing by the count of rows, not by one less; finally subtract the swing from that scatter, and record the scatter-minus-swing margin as -6.1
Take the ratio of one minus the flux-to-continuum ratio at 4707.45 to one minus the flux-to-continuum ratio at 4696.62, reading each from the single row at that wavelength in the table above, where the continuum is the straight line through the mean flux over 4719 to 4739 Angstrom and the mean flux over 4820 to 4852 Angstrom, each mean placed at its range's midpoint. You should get 0.9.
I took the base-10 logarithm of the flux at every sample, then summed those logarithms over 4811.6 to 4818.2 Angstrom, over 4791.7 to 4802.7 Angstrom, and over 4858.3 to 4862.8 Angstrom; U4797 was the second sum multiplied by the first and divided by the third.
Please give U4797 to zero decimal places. 10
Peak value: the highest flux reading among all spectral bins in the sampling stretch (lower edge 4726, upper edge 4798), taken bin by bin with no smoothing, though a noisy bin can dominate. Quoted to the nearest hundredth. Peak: 21.65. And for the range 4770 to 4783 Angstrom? 16.70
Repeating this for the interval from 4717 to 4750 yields 23.23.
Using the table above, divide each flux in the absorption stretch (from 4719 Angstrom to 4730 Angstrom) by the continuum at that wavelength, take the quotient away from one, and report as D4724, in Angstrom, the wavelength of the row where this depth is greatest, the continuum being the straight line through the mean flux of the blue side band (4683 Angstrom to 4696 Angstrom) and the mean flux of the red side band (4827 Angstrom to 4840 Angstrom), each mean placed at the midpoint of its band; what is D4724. 4724.82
